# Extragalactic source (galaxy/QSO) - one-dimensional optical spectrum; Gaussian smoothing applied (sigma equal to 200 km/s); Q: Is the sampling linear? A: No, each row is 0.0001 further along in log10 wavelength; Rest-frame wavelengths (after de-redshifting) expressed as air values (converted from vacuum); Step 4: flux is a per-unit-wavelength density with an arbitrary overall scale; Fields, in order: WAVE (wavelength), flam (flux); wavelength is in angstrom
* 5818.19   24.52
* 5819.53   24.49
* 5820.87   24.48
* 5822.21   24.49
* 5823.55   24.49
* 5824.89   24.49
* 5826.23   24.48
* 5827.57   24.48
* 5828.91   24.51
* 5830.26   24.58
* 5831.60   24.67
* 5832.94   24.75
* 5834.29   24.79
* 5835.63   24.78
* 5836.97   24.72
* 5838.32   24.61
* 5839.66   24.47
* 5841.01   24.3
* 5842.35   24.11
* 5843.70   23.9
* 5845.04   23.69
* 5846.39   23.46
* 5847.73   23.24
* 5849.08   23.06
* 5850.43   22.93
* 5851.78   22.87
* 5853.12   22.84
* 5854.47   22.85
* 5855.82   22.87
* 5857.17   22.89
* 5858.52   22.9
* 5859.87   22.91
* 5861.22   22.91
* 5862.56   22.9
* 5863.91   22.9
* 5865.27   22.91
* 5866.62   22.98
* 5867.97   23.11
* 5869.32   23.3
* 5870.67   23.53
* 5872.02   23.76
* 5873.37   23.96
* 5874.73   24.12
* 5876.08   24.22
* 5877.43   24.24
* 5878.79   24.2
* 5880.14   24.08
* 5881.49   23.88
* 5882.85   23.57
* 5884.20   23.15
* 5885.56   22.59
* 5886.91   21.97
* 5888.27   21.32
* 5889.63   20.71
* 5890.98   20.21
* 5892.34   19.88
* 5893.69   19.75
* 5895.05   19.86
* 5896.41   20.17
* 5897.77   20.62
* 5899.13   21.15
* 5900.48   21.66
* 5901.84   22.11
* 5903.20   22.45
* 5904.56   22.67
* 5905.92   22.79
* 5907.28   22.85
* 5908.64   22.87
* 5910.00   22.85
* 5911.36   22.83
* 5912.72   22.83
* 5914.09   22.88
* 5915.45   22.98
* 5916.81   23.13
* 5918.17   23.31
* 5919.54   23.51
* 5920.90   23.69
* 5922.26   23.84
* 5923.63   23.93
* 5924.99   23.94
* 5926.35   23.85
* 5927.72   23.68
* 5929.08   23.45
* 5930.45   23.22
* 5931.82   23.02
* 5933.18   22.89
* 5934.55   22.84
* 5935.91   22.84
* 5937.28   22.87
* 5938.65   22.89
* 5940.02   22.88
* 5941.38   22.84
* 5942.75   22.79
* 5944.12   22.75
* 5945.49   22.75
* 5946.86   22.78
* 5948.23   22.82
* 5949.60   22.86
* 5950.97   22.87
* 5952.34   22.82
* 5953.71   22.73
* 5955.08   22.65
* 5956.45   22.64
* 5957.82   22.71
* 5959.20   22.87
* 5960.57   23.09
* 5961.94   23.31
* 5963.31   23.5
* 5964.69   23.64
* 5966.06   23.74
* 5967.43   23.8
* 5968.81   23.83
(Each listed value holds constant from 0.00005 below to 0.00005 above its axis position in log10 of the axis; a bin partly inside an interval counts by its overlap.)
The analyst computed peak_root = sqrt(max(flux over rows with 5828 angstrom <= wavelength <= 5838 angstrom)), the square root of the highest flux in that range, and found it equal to 4.98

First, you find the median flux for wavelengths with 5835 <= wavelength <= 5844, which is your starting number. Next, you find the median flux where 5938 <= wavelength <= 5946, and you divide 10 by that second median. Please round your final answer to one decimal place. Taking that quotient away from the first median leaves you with 24.0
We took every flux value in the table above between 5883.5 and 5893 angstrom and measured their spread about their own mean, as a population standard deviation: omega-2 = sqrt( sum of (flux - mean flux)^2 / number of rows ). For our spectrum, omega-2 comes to 1.1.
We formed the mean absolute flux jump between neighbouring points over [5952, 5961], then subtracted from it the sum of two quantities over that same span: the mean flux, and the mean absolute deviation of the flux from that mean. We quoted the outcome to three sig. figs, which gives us -22.8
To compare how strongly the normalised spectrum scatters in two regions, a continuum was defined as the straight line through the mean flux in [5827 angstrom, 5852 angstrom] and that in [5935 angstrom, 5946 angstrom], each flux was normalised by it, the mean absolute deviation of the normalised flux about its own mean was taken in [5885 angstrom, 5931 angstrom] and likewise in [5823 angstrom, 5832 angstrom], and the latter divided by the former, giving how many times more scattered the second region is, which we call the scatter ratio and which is 0.1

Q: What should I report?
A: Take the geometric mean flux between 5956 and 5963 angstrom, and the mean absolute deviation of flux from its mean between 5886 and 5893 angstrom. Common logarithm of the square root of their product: 0.59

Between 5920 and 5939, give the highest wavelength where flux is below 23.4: 5938.65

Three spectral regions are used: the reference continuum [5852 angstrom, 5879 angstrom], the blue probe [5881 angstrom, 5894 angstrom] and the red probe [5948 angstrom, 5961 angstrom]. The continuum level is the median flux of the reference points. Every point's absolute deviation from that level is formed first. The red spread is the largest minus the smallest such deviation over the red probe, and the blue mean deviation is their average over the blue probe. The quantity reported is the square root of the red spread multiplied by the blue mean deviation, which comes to 0.6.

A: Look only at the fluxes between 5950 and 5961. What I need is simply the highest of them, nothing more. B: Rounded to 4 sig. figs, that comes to 23.09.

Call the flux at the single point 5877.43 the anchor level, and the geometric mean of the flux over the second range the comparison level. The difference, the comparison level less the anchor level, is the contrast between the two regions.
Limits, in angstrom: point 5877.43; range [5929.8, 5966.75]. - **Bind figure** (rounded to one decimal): -1.3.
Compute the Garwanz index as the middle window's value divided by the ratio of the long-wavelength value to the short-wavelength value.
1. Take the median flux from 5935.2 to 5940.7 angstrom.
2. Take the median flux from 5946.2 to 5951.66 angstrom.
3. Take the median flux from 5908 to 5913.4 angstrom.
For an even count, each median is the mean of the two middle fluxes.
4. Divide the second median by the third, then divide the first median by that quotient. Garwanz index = 22.9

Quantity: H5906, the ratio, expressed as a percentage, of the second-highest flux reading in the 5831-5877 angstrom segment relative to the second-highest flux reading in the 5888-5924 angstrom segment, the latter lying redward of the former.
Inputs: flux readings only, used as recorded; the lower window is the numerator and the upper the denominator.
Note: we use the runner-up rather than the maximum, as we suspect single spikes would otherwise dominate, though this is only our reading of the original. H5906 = 104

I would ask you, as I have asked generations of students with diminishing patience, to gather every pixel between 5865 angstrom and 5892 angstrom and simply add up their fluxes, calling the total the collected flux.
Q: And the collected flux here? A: 462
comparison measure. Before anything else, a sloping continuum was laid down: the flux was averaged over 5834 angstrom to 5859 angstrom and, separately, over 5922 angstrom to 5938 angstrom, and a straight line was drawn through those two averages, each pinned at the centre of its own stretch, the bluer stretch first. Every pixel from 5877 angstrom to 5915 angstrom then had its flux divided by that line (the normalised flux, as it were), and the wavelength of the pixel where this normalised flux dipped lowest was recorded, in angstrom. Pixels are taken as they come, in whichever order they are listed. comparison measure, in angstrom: 5893.69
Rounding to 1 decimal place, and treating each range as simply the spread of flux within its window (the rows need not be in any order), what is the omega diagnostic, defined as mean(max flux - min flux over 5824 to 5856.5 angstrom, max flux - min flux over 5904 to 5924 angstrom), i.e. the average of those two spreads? 1.6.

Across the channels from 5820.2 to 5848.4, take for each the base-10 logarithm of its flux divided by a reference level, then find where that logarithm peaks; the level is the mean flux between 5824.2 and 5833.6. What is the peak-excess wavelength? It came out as 5834.29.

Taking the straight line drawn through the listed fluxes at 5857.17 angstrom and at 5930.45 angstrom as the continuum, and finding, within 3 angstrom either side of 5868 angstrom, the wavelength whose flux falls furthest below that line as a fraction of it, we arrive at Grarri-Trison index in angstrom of 5865.27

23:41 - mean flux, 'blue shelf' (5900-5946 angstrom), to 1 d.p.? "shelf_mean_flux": 23.0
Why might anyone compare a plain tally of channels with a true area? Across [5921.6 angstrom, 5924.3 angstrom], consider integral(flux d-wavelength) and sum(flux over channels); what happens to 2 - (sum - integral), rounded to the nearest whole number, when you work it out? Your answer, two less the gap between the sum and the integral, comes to 19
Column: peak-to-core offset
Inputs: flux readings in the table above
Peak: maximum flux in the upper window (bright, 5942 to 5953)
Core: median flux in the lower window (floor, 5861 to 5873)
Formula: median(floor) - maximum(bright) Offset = 0.1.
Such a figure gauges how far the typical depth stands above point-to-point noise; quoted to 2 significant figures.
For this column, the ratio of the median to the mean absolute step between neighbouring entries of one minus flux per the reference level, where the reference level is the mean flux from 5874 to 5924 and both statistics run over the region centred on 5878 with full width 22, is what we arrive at -4.3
